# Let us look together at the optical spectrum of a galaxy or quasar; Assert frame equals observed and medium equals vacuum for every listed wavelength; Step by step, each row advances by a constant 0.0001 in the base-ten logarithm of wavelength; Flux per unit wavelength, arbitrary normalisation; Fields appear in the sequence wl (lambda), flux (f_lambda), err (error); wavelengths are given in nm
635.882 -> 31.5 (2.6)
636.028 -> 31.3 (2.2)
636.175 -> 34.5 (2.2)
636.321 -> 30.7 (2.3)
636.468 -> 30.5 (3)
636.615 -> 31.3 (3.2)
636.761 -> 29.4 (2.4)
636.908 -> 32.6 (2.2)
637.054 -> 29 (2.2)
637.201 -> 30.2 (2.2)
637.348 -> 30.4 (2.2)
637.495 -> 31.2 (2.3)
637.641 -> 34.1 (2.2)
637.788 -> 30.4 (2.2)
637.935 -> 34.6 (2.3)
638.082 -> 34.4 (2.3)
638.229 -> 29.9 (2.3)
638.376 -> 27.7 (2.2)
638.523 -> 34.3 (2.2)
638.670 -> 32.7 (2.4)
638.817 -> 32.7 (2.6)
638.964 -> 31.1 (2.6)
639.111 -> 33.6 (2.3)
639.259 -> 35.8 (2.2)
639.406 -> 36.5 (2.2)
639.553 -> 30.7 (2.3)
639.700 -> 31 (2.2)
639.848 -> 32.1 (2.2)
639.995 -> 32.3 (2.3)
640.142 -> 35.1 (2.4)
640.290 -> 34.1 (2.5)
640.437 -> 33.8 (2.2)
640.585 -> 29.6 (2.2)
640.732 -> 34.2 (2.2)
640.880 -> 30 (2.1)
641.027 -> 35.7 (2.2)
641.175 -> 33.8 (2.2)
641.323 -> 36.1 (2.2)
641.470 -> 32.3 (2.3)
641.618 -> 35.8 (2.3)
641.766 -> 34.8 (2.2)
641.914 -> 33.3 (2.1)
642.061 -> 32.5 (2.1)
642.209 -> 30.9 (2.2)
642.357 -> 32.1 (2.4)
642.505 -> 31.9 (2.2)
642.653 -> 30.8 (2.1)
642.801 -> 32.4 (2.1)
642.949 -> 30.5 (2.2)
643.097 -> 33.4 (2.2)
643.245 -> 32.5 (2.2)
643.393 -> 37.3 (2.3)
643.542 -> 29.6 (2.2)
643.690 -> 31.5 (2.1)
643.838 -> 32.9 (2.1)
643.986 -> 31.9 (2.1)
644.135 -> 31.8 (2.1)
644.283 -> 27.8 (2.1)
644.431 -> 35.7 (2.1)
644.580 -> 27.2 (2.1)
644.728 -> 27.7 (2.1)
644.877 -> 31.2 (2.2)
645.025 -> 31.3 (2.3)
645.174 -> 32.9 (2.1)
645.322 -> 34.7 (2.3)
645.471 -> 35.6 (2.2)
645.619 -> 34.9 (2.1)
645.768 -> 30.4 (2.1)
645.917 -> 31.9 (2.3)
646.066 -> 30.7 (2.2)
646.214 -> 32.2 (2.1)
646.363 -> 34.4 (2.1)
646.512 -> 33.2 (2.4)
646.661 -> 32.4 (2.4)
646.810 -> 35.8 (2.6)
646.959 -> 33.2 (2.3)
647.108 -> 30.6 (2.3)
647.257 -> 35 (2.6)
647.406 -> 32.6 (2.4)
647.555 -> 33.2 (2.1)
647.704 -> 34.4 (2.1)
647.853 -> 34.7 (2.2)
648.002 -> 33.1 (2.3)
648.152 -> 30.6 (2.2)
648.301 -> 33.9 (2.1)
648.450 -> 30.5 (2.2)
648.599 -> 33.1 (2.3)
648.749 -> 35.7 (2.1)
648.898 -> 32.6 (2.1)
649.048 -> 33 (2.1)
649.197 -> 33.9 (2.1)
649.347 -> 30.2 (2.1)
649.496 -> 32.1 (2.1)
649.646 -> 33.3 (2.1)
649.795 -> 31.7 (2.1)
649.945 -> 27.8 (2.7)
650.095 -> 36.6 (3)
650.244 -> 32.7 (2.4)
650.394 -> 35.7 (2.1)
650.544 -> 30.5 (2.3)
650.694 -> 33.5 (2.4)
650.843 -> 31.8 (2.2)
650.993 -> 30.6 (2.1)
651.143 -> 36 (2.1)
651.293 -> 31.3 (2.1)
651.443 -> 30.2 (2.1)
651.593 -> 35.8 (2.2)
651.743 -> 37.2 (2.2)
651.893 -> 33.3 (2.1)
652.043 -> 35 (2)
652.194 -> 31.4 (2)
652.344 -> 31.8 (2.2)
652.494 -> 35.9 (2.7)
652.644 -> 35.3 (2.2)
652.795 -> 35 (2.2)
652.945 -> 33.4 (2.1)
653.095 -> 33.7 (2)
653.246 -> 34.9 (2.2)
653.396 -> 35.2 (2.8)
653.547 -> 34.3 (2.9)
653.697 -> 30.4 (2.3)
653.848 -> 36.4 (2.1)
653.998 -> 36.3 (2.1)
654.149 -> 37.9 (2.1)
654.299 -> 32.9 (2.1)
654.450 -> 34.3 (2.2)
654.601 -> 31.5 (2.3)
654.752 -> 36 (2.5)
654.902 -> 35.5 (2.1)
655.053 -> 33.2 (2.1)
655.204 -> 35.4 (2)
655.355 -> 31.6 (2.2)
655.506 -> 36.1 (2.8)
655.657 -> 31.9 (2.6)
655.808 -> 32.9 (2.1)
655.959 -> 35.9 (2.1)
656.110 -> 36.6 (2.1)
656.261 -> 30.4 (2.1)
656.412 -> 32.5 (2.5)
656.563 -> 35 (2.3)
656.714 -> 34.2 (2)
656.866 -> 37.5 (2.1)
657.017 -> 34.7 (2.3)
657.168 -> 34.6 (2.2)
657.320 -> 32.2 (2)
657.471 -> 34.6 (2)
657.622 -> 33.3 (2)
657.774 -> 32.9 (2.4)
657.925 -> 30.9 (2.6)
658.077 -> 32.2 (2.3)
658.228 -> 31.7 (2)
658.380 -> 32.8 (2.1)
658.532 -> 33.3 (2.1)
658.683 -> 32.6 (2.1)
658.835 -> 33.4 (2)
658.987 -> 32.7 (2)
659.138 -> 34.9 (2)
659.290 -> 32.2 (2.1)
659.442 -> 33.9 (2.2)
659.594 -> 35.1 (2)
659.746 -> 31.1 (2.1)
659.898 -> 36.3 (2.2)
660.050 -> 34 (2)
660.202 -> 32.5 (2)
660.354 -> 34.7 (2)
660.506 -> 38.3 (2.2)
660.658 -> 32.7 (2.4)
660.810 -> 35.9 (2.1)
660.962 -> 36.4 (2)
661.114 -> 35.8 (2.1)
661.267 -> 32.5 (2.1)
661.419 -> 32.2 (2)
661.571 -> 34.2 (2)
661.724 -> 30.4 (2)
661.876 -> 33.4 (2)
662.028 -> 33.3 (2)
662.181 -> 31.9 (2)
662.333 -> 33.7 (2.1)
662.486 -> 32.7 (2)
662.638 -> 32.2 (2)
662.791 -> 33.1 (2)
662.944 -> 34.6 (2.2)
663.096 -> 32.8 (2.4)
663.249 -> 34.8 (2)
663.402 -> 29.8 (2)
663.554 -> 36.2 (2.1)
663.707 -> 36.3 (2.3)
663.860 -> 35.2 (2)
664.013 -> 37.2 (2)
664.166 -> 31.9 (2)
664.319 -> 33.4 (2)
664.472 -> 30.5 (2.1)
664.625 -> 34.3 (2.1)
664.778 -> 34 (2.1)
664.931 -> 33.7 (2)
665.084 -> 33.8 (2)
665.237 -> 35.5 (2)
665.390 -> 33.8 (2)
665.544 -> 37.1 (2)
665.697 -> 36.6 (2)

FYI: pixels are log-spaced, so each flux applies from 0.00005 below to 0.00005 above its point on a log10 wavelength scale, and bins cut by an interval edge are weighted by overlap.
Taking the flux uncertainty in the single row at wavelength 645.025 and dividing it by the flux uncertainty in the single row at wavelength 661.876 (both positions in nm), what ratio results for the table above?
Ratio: 1.15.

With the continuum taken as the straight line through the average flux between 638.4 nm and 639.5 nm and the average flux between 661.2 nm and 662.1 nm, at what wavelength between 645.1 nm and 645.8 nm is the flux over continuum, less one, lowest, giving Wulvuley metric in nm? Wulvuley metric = 645.768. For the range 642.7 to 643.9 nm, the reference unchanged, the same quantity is 643.542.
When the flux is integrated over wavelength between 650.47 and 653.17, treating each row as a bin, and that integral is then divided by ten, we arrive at 9.03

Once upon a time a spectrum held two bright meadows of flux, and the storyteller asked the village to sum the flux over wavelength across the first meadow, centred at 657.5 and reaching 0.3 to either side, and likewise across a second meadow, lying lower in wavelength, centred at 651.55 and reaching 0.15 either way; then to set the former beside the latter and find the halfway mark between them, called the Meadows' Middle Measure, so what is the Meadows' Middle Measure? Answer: 15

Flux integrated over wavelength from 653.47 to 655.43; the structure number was 67.2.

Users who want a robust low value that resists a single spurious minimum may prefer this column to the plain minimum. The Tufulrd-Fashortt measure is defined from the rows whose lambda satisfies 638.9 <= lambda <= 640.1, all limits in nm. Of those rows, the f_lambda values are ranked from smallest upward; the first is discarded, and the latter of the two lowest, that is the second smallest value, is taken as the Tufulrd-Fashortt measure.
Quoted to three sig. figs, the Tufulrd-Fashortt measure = 31.0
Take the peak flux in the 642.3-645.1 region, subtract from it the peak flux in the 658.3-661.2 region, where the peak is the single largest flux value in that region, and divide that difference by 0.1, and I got -10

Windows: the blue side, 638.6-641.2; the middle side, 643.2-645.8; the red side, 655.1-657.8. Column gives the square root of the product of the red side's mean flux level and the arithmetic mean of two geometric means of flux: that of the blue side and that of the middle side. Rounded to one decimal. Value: 33.2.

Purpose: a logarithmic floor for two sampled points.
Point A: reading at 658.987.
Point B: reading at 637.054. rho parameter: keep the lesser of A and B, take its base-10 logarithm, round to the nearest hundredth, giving 1.46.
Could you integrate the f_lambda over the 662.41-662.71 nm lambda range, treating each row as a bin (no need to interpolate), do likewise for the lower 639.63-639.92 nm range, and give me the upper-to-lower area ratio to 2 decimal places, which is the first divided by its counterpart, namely 1.07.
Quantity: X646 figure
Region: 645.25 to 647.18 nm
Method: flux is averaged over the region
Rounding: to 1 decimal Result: 33.1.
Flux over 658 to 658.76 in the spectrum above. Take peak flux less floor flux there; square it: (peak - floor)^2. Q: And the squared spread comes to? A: 3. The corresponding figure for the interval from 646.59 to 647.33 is 27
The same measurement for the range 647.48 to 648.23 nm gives 17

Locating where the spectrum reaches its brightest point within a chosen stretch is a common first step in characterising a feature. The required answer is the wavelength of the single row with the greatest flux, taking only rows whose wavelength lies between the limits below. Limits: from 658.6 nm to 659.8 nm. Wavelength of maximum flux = 659.594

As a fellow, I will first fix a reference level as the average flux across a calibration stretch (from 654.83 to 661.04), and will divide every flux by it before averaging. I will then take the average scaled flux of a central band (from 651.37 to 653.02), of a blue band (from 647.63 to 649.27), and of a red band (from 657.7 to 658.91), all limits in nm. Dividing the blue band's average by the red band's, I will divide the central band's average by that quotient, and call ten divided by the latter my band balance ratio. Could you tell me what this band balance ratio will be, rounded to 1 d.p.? 10.2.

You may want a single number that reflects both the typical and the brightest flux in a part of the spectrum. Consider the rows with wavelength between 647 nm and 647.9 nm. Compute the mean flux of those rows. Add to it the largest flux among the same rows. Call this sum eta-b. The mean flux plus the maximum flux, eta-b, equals 68.4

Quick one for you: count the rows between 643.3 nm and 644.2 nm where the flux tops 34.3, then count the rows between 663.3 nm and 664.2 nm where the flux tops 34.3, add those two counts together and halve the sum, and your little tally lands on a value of 2.5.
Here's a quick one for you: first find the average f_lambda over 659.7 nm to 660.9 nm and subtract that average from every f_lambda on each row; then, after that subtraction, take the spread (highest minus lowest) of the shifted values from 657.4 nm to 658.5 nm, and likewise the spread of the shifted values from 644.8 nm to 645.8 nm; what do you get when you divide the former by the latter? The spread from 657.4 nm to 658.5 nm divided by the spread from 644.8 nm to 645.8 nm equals 0.71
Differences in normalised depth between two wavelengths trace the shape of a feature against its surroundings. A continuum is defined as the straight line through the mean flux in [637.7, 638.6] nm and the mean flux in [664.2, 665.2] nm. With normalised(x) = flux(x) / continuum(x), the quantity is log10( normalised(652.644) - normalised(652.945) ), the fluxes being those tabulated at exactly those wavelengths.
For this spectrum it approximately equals -1.2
